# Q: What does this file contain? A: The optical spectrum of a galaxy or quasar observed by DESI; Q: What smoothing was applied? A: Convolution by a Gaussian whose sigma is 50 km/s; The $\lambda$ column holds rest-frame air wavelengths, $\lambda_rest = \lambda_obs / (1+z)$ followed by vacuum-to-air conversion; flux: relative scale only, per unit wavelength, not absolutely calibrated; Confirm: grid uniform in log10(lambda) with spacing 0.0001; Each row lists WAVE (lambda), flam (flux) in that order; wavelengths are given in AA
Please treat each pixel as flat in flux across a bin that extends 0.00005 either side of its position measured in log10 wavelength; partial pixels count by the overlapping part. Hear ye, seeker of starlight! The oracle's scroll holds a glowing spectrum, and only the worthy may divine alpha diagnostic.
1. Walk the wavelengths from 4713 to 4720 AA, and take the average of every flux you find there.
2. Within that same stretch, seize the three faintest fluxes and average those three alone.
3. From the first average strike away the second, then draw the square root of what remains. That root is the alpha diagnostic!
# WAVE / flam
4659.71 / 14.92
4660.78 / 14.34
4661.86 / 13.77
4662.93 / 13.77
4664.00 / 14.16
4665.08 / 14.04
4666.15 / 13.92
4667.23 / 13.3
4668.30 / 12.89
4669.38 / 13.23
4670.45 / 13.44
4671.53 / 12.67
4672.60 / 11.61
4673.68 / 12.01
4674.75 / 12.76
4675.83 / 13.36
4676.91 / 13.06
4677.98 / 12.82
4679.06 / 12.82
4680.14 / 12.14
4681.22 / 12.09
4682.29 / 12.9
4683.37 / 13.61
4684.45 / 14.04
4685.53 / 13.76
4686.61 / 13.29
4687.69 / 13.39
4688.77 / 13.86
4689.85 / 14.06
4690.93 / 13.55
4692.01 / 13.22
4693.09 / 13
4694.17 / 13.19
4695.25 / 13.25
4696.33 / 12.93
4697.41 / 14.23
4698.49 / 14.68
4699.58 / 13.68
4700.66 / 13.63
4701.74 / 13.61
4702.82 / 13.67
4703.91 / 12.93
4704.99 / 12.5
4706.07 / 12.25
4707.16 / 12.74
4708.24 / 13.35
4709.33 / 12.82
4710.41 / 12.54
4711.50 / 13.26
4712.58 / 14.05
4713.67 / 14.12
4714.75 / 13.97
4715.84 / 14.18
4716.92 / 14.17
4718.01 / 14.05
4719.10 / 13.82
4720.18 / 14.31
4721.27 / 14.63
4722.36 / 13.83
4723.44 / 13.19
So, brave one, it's 0.3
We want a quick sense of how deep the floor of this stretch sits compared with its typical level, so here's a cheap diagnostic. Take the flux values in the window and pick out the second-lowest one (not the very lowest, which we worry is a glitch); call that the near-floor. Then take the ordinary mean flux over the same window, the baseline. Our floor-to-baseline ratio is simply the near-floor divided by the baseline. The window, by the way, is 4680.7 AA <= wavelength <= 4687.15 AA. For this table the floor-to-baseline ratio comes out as 0.971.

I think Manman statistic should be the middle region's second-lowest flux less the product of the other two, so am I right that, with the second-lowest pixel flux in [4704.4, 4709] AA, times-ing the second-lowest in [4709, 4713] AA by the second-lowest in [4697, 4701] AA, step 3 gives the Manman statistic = -163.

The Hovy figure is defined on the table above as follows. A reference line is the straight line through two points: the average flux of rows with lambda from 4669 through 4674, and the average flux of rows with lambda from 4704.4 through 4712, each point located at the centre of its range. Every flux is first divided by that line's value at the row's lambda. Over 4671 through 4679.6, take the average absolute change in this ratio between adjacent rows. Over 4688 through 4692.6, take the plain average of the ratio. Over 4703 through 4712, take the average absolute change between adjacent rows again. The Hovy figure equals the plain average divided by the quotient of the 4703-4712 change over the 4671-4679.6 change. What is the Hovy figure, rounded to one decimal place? 1.1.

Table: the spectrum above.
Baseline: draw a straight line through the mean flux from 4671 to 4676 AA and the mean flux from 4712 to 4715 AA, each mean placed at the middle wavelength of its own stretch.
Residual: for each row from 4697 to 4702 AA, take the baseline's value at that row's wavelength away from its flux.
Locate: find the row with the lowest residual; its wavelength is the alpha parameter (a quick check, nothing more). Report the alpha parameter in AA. 4701.74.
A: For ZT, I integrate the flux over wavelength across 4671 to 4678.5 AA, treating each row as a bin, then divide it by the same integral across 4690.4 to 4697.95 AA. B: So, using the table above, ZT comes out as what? 0.94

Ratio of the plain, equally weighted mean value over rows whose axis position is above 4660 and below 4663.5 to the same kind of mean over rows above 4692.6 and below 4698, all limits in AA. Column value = 1.05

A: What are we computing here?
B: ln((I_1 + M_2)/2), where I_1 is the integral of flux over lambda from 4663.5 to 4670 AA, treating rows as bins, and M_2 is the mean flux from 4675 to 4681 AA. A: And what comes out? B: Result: 3.92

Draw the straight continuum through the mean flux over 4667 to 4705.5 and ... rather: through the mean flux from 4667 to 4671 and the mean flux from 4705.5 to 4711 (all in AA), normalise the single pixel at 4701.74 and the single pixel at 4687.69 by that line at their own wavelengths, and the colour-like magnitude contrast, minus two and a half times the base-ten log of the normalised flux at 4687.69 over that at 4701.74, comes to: 0.03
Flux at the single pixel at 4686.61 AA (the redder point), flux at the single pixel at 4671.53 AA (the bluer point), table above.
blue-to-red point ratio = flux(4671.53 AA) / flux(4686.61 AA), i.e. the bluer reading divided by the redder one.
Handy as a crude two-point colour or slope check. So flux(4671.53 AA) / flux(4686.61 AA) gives 0.95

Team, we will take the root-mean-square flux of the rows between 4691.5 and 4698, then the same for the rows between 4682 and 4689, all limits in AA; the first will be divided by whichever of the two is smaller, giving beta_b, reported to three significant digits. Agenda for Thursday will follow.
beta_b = 1.00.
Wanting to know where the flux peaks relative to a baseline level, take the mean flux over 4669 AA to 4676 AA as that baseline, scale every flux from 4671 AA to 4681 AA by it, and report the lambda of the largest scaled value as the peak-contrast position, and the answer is 4675.83 AA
